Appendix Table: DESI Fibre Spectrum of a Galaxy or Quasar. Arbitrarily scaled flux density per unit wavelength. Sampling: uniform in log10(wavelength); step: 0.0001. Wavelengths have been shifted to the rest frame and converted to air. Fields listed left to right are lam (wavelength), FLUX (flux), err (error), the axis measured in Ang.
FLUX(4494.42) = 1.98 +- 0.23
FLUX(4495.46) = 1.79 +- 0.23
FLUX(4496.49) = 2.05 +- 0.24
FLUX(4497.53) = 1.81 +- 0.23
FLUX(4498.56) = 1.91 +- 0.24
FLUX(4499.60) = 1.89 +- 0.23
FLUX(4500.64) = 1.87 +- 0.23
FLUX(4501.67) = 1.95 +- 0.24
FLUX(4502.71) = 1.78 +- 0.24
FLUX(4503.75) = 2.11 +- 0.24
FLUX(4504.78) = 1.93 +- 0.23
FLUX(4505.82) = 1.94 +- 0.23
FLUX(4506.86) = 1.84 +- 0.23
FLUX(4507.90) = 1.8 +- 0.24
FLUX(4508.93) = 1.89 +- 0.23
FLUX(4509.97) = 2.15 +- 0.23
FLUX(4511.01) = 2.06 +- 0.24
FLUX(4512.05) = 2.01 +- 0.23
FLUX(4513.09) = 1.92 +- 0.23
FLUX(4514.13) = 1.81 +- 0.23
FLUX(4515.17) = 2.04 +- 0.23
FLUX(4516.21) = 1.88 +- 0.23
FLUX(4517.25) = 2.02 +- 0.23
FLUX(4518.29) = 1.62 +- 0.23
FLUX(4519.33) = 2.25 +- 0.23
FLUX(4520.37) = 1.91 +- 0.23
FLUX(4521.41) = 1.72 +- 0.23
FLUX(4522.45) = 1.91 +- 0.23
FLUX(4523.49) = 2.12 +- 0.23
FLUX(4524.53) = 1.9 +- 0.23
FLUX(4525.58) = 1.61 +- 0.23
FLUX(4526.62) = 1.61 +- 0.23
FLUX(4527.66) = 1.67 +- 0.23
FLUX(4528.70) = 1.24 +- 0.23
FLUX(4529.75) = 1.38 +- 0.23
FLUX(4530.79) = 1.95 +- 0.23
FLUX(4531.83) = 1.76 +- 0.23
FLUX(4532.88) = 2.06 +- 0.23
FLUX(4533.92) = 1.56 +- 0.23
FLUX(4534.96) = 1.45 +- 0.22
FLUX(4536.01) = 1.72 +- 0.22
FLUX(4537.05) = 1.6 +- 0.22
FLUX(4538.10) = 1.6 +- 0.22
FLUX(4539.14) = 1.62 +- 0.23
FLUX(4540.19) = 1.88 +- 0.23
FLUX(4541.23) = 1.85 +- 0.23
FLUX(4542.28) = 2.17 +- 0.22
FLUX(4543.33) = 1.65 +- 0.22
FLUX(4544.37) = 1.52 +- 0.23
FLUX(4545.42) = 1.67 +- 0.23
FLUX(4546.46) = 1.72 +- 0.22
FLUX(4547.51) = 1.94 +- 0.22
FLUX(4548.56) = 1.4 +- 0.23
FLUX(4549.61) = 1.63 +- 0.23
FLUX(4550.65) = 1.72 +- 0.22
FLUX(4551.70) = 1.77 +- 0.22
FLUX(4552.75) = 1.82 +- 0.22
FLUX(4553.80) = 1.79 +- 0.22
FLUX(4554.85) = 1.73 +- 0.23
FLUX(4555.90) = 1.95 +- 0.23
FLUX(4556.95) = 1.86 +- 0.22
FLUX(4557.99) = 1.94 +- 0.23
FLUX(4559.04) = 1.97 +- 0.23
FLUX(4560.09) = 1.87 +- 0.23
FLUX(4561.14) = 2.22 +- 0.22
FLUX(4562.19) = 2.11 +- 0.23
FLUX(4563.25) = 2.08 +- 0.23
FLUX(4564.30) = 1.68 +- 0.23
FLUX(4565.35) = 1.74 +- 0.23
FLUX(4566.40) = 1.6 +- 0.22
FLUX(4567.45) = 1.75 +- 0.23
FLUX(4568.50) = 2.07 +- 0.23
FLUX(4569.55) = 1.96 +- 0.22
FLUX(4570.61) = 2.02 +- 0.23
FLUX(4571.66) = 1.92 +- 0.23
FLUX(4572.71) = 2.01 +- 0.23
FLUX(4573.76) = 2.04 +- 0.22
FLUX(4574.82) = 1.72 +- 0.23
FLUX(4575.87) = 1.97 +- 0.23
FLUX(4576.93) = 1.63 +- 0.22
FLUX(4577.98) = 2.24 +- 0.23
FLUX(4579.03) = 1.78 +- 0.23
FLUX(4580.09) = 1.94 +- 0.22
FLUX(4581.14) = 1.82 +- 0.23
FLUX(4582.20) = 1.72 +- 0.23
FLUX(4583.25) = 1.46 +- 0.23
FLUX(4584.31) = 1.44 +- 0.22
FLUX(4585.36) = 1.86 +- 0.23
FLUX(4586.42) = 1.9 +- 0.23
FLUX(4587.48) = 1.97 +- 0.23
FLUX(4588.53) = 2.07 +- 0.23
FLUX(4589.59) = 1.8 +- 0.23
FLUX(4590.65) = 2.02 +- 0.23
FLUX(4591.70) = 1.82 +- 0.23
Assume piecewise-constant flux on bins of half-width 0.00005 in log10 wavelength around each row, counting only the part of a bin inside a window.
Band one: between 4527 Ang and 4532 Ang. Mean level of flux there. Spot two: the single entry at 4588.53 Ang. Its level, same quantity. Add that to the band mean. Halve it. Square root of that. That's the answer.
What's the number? 1.35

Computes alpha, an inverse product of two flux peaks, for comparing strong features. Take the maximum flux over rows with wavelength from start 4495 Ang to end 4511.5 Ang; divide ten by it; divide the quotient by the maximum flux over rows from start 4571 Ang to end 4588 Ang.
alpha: 2.08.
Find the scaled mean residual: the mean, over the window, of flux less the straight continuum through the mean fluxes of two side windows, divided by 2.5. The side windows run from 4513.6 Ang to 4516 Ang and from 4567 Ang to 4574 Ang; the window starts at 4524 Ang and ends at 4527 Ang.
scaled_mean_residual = -0.09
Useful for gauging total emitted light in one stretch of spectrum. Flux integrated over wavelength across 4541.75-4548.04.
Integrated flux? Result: 11.2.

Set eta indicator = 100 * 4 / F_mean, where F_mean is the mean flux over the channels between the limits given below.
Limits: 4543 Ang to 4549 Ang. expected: 242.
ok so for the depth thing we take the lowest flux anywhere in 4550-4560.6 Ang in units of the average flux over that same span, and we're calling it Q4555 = 0.93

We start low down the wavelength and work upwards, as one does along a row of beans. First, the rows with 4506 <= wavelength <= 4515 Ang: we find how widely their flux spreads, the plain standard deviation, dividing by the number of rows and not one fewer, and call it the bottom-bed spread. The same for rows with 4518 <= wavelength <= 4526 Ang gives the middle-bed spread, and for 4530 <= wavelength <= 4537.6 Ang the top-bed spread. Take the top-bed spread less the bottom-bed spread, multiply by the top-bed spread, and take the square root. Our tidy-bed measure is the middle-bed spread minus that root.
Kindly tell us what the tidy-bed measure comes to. 0.084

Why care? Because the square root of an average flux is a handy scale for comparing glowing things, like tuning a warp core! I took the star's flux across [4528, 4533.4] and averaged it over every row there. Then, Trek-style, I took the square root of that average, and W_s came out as 1.295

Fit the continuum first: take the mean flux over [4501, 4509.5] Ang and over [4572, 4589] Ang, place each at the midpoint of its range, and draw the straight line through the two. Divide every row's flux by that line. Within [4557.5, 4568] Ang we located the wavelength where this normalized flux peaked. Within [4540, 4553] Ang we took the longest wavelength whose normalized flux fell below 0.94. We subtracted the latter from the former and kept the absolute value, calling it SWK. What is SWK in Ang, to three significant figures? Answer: 10.5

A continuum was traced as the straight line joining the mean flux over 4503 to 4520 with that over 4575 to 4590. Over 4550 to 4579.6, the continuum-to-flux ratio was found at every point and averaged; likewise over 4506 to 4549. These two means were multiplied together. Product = 1.08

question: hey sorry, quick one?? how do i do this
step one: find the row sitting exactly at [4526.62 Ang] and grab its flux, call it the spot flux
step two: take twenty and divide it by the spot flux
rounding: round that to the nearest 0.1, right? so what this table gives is 12.4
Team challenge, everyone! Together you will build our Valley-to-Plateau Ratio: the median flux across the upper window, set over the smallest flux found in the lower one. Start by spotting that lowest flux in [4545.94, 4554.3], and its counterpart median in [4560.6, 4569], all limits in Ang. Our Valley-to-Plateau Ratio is 1.36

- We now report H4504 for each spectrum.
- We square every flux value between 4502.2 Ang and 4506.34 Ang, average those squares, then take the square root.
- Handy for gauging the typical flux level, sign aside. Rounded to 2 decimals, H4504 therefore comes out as 1.94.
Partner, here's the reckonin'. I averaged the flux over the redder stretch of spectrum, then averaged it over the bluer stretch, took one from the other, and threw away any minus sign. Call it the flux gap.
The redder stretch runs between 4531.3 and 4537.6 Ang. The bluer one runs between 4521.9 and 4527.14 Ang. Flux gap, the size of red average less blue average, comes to 0.14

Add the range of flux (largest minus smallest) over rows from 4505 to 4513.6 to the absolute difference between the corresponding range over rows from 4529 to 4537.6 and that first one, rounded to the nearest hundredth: 0.68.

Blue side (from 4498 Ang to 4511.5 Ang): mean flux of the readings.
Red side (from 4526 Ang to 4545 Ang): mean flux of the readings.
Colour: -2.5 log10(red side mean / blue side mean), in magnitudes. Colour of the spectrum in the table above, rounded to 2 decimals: 0.15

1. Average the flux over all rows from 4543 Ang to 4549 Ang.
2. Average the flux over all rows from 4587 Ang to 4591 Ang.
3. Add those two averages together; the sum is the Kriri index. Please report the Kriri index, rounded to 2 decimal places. 3.62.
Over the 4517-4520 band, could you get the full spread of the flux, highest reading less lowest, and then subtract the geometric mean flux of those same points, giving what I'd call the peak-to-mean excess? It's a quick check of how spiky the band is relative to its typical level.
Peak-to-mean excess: -1.32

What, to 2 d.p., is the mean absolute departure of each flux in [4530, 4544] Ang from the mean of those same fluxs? 0.17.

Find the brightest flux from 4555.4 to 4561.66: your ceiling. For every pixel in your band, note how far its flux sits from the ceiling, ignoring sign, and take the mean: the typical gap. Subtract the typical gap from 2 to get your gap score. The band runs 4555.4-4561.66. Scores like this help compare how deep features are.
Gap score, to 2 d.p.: 1.75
